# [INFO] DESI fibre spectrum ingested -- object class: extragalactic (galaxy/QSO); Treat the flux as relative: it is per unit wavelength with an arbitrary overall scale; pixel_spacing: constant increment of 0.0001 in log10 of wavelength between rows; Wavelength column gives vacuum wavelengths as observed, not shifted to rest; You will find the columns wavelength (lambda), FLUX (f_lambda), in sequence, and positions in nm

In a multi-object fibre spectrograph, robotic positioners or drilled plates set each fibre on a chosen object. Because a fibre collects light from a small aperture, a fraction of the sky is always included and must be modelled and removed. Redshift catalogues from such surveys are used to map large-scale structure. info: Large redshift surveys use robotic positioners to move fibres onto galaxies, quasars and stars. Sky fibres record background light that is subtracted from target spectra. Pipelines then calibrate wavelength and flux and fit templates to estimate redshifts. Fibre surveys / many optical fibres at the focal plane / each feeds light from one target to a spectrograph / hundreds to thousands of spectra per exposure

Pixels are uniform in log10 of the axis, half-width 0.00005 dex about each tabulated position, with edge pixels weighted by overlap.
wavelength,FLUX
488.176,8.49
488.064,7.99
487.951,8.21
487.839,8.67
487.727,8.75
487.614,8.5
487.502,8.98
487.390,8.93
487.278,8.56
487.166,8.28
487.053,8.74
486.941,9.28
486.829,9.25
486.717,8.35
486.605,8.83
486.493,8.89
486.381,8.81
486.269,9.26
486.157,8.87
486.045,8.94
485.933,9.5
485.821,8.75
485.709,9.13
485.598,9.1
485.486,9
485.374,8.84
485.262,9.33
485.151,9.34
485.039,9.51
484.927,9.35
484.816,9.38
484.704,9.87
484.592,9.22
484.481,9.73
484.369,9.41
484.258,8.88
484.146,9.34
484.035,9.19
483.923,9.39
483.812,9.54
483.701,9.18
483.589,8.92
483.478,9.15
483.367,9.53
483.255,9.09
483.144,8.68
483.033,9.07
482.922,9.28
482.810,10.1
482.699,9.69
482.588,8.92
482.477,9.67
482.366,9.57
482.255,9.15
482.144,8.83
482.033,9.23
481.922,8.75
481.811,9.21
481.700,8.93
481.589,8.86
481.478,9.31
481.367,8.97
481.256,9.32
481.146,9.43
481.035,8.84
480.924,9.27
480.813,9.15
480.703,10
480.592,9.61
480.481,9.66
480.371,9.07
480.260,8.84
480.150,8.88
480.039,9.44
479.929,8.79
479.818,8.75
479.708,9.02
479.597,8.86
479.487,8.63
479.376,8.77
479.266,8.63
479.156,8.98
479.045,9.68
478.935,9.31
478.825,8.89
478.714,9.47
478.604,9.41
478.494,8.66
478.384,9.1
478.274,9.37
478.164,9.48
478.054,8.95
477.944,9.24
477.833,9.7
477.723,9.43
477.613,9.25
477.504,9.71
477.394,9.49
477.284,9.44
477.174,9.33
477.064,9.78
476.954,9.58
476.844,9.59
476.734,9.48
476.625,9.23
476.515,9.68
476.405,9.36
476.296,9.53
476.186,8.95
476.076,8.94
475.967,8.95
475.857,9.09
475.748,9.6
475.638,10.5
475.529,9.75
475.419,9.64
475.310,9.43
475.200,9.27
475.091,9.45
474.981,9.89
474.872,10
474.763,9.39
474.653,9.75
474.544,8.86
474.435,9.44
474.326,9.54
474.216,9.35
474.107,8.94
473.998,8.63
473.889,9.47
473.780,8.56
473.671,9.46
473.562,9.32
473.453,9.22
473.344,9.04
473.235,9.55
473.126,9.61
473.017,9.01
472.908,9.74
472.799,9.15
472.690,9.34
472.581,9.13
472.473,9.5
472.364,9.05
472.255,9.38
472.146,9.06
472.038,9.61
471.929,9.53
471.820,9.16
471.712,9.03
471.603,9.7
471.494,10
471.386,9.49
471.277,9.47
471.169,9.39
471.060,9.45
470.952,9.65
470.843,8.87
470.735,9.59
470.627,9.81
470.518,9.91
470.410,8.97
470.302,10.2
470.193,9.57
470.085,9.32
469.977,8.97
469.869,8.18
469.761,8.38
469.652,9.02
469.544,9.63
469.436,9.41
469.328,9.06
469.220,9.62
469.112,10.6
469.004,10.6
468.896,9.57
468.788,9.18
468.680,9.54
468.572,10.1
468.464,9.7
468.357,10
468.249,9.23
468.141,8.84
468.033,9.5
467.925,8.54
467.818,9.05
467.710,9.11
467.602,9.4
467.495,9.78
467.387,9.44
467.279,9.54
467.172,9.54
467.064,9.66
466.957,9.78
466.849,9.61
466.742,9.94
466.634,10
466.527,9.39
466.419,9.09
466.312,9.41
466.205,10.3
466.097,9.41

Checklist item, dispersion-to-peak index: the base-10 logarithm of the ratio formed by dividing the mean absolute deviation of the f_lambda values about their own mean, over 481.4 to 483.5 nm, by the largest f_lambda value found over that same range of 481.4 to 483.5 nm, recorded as -1.55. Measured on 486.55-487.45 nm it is -1.50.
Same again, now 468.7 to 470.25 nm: -1.33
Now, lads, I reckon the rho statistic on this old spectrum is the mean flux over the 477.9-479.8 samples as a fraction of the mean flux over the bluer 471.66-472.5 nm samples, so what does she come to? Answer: 0.978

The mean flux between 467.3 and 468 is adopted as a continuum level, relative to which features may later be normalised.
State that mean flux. 9.2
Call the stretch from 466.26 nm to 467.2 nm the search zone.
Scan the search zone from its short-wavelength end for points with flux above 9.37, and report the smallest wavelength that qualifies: 466.312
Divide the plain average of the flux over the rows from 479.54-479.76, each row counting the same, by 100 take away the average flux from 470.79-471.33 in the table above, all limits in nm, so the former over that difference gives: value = 0.099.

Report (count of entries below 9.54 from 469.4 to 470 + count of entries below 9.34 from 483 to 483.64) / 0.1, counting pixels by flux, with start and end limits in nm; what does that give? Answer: 100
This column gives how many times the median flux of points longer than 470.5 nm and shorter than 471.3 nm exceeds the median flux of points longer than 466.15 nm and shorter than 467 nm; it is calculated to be 0.983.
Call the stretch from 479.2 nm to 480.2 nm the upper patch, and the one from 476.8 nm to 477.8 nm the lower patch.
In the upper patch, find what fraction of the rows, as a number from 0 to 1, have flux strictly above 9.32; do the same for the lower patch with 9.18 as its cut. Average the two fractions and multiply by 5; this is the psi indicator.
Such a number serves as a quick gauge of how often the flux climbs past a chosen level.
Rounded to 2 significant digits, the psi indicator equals 2.8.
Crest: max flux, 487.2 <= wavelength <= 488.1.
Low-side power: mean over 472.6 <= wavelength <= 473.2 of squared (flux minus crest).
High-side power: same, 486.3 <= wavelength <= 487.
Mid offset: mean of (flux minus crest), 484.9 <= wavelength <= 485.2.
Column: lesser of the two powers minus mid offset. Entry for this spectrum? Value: -0.3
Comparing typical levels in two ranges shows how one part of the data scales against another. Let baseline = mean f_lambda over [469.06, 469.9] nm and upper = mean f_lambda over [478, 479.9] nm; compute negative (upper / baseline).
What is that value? -0.98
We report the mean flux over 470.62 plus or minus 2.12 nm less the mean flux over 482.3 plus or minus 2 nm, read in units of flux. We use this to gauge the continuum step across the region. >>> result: 0.2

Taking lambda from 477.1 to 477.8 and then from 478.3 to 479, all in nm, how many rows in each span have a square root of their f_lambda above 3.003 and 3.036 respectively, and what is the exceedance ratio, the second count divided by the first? 0.50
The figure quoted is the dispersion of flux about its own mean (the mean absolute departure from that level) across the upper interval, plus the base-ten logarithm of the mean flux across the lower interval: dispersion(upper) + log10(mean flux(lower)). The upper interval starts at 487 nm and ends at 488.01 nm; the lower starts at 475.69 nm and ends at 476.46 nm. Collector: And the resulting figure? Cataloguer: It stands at 1.17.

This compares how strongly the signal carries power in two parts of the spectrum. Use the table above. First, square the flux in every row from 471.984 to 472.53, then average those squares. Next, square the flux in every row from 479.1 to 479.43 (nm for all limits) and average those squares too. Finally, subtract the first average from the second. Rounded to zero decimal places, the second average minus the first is -10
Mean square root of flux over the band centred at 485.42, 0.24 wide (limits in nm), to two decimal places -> 2.99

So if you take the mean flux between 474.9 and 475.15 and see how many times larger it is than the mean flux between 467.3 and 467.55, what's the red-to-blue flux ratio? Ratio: 1.01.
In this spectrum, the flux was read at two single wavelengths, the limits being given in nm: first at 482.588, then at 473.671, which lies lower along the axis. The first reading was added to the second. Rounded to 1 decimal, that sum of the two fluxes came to 18.4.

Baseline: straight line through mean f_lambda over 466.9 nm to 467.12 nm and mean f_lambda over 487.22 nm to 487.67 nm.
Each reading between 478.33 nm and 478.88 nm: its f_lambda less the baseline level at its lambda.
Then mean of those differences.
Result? -0.06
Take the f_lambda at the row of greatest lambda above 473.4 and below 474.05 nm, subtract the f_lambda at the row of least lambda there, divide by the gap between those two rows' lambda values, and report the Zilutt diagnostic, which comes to -1.08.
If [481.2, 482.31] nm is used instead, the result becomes -0.17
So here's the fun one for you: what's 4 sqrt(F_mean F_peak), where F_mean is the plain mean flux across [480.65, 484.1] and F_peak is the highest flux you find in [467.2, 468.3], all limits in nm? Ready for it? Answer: 38.0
